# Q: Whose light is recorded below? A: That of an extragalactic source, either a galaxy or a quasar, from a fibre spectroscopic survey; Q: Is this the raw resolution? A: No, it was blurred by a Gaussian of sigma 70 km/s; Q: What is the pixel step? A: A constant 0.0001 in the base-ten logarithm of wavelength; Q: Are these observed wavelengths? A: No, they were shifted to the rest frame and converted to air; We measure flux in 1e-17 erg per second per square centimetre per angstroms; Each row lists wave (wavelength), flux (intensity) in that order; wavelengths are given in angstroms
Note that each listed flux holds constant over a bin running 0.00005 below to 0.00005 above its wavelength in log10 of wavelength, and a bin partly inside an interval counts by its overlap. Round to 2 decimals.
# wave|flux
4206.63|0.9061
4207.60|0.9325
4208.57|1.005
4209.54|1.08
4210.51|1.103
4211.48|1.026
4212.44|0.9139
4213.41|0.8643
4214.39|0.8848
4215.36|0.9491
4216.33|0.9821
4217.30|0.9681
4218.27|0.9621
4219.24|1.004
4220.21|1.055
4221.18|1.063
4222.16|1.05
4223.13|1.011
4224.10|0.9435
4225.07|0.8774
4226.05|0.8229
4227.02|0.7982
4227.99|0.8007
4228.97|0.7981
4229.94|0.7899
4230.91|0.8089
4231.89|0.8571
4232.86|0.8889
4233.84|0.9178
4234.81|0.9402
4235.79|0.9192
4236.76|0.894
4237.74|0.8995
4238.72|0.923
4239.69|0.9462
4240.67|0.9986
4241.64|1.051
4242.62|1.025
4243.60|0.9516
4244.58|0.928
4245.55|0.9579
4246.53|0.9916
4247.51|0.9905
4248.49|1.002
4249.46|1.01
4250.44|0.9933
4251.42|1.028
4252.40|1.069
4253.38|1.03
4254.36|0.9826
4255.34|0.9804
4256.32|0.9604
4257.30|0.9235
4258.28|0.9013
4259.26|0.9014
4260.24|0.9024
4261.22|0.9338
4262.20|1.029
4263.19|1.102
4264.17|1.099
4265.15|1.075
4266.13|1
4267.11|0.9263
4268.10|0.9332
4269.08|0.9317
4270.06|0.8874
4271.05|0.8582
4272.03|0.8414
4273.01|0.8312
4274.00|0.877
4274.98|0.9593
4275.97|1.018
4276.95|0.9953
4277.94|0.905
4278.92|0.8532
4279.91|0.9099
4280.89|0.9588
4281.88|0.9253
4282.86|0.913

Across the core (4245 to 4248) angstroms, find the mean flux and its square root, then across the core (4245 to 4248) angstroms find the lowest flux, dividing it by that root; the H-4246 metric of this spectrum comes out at 0.97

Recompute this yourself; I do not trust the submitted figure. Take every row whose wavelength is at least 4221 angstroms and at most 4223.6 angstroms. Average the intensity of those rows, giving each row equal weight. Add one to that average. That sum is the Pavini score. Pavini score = 2.04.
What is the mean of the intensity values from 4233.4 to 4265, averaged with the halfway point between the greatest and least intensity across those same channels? 0.99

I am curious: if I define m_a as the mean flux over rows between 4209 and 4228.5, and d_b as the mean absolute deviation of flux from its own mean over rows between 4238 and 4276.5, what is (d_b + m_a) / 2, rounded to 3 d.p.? 0.507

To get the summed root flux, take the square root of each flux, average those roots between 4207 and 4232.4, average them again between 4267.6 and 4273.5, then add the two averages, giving 1.90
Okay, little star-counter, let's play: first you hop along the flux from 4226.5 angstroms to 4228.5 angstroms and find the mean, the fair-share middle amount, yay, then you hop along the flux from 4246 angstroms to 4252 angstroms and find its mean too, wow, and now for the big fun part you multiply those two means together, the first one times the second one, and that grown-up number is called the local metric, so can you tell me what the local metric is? 0.80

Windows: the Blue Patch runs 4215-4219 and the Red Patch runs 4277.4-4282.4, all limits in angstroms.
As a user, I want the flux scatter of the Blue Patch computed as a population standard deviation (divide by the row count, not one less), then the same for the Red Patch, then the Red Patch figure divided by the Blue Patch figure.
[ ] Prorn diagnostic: 2.89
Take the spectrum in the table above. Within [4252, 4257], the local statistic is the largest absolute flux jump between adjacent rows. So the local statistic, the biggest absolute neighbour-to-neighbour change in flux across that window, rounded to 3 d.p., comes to 0.047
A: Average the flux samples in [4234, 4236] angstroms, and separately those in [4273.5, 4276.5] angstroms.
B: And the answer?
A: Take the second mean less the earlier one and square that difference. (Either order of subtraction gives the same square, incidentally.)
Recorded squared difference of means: 0.0005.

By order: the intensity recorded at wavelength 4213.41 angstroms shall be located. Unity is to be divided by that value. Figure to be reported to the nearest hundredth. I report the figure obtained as 1.16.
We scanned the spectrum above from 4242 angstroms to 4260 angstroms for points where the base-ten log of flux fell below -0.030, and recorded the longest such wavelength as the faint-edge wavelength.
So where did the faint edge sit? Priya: 4259.26 angstroms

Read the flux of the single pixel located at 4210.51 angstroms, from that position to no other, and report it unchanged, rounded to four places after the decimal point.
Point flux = 1.1030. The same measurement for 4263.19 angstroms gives 1.1020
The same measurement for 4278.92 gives 0.8532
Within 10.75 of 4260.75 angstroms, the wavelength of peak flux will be 4263.19 angstroms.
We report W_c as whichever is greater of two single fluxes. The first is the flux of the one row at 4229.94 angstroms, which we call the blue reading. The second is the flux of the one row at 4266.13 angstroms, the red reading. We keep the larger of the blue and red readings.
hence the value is 1.00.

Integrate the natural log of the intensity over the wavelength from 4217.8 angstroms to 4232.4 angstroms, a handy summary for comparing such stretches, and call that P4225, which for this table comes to -1.5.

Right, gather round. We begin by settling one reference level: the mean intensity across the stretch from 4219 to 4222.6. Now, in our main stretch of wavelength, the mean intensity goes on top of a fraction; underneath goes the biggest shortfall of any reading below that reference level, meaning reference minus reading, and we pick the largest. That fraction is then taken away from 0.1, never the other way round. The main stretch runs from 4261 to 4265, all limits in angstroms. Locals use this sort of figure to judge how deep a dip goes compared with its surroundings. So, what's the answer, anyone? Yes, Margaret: -9.4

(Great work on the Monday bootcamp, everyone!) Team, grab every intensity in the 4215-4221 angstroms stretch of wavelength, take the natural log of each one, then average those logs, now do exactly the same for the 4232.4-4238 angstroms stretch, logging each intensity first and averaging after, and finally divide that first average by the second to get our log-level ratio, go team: 0.1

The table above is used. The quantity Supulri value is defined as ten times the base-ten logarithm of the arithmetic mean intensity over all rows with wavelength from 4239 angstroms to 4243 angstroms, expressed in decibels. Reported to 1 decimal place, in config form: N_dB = 0.0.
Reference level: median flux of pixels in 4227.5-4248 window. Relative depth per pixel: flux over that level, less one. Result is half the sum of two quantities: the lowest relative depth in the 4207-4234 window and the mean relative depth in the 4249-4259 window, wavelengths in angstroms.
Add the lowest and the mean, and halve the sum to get -0.04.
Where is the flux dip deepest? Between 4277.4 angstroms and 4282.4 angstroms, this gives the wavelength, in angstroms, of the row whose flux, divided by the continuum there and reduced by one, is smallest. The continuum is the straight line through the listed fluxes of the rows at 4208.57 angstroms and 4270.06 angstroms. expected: 4278.92 angstroms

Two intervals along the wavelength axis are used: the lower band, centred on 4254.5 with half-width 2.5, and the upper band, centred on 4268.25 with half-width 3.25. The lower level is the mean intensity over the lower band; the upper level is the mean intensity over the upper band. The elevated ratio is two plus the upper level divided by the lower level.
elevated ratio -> 2.94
